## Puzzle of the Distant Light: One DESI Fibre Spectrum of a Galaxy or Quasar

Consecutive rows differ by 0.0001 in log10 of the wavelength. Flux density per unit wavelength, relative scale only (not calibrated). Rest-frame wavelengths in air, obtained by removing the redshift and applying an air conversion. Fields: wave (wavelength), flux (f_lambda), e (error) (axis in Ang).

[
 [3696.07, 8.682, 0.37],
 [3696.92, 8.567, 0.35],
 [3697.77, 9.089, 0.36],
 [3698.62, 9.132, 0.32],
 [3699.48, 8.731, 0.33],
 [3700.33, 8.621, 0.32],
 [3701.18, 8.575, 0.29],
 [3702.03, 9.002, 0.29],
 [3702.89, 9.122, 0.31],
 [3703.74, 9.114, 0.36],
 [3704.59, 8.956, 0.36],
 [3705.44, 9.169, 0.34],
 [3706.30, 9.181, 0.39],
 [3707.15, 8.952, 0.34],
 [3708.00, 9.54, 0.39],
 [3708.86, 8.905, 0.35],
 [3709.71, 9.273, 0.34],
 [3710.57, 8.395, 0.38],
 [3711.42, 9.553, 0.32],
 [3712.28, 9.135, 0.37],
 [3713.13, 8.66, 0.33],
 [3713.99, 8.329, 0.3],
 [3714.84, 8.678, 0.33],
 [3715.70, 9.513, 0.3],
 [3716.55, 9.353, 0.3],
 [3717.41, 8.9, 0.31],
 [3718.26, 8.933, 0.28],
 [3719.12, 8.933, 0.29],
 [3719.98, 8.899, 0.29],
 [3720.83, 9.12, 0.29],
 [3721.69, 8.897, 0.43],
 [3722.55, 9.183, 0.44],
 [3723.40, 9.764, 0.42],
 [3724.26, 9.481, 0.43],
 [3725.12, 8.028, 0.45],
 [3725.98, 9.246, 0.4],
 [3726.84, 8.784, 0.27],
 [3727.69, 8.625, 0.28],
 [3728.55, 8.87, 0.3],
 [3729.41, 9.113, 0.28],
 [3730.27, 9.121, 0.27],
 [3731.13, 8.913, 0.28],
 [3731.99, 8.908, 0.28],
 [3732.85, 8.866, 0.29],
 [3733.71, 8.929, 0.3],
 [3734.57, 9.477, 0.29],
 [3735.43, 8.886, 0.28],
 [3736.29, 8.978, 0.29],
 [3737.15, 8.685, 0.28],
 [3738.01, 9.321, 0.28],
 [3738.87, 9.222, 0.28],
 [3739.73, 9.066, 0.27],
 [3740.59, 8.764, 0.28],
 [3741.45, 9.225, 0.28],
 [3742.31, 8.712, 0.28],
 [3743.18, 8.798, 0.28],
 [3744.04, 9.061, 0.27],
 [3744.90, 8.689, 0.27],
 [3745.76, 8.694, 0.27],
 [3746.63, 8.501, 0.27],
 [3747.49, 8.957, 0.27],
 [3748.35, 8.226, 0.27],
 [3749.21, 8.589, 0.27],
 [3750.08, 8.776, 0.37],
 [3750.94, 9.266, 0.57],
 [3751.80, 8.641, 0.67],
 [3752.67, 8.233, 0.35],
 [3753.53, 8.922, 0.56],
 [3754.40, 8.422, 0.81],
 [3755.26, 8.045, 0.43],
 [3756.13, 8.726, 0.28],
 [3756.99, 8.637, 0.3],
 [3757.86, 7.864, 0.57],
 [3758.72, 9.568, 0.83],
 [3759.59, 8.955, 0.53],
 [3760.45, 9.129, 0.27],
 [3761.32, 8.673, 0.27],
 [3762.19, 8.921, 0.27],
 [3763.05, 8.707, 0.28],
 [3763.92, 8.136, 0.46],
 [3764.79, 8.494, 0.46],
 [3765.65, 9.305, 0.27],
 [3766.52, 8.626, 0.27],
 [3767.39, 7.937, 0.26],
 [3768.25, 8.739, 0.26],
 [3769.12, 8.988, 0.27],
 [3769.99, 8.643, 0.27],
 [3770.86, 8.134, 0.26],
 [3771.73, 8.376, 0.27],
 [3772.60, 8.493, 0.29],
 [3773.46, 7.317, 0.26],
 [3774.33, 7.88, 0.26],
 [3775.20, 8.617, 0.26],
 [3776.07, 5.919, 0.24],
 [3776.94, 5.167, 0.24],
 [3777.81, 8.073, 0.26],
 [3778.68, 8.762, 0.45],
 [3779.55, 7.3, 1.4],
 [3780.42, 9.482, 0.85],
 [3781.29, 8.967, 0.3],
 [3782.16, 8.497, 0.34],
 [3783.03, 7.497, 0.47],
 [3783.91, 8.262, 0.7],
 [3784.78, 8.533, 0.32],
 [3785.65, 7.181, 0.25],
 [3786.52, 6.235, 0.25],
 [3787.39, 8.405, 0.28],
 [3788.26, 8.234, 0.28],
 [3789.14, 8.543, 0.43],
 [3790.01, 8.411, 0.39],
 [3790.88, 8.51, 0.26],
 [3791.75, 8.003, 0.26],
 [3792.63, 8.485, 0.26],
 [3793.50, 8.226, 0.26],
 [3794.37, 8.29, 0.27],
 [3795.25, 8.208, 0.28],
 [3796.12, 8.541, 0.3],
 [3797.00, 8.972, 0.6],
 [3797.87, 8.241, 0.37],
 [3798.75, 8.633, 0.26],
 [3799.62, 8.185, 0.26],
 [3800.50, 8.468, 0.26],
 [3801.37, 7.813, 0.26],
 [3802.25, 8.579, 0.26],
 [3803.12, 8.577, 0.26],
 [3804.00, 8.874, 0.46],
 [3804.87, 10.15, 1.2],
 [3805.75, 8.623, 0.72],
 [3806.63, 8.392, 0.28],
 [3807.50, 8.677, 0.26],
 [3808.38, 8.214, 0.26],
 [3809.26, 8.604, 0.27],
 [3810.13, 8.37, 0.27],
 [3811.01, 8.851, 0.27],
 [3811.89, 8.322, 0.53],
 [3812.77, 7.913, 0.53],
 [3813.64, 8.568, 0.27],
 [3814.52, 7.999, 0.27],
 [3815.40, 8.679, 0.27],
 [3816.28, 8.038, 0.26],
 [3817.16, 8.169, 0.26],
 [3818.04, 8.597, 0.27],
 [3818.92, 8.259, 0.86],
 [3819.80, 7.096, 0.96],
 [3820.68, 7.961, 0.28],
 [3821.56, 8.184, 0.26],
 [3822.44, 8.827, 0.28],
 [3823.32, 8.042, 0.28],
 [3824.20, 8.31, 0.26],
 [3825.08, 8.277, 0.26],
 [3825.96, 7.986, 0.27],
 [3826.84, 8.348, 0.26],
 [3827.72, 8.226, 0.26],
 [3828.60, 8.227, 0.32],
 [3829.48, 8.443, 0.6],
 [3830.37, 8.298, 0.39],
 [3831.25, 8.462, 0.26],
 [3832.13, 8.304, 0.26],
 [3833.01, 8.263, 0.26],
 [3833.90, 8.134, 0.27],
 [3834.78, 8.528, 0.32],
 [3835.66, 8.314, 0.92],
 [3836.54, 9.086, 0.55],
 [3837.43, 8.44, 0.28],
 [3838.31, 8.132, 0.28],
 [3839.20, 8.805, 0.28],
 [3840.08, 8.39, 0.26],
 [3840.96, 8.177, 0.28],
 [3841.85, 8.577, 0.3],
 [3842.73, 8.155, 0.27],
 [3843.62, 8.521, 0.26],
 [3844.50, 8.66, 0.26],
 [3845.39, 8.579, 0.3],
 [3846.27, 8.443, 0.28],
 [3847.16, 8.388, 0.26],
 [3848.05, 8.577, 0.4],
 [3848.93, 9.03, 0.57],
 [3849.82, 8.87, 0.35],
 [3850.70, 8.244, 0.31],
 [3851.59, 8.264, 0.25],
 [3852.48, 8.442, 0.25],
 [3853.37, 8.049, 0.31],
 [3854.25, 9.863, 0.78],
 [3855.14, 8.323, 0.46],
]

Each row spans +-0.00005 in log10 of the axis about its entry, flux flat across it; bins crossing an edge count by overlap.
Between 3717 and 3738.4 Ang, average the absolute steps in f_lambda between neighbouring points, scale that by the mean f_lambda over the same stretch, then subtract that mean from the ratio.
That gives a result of -9.0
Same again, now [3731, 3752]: -8.9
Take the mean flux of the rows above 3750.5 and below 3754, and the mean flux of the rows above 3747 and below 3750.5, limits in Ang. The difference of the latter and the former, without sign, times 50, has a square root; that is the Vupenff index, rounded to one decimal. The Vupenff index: 2.5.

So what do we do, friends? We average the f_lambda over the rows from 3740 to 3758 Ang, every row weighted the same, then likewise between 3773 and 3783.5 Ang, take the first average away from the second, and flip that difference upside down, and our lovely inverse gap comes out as -1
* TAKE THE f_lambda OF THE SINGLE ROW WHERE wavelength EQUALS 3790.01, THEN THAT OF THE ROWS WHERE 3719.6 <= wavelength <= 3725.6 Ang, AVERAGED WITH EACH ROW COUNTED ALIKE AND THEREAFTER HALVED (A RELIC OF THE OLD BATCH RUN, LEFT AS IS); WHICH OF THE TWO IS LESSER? 4.53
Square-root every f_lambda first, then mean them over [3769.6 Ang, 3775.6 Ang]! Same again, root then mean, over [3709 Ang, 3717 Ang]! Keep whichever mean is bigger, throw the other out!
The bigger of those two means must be 3.00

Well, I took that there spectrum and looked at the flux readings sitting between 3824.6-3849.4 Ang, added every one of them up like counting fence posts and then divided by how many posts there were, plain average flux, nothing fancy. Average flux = 8.4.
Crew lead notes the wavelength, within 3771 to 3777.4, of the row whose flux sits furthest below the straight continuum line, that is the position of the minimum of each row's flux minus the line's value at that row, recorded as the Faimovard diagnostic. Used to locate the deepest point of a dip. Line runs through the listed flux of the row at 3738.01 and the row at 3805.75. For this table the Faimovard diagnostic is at 3776.94 Ang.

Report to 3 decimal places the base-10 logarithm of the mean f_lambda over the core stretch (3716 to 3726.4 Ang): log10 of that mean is 0.957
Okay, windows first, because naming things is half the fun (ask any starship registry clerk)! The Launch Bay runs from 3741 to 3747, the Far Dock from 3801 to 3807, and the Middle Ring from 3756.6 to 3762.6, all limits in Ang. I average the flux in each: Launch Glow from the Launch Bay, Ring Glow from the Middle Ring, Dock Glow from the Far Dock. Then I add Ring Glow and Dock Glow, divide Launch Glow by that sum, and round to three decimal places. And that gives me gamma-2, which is 0.502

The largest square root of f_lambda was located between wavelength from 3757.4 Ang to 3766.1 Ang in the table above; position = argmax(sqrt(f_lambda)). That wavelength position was 3758.72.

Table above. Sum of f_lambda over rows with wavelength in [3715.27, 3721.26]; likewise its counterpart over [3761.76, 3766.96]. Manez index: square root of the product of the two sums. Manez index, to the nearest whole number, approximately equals 58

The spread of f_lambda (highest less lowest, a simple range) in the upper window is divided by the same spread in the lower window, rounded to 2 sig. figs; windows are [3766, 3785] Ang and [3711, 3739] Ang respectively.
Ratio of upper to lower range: 2.5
